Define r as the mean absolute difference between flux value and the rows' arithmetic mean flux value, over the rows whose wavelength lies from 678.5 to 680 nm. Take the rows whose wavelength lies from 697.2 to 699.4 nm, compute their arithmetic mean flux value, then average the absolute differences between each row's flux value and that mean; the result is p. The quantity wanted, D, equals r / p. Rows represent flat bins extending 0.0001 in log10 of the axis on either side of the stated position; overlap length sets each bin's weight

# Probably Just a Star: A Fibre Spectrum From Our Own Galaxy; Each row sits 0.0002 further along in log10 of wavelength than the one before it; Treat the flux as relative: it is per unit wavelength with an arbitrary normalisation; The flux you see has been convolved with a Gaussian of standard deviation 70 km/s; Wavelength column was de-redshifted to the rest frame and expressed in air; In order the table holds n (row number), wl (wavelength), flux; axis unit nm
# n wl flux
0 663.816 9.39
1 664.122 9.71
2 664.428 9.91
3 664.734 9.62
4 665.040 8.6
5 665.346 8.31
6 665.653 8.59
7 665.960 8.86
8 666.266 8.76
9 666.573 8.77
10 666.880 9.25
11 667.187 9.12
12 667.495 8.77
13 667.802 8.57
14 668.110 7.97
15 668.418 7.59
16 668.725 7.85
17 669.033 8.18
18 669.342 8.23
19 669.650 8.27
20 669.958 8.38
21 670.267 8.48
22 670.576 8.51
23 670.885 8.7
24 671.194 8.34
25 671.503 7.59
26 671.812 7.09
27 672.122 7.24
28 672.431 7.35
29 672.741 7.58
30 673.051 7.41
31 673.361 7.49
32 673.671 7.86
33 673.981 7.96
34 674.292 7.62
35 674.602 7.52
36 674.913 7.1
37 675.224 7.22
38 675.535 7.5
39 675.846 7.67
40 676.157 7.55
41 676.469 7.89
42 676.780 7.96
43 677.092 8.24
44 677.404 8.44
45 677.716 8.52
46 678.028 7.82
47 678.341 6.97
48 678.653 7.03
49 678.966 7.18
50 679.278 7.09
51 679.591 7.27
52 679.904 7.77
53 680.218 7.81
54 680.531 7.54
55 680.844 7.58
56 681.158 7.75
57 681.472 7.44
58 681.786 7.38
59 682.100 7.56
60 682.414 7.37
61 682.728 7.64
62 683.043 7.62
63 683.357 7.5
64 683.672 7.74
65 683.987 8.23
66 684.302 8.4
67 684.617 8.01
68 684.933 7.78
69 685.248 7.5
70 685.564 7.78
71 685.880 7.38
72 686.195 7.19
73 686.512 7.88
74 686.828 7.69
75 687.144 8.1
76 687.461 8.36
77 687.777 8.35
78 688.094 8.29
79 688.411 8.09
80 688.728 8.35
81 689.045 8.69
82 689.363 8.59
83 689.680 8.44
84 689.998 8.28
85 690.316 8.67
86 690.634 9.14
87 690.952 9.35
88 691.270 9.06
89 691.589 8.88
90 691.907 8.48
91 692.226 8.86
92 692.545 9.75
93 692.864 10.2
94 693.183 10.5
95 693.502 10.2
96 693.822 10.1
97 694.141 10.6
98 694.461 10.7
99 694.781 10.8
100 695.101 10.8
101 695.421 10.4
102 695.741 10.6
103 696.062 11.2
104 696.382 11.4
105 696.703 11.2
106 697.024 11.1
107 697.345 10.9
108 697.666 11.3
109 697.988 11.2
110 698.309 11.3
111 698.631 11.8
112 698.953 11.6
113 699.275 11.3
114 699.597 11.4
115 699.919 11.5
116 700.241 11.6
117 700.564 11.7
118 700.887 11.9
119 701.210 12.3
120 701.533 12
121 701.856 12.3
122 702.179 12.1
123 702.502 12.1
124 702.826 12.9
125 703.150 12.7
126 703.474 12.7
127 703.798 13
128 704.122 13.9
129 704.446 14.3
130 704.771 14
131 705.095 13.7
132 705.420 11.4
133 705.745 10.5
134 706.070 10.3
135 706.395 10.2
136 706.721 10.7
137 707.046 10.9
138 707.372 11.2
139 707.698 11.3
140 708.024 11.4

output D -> 1.0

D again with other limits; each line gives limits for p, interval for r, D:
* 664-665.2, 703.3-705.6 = 1.8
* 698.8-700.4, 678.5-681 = 2.6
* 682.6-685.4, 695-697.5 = 1.1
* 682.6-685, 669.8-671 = 0.3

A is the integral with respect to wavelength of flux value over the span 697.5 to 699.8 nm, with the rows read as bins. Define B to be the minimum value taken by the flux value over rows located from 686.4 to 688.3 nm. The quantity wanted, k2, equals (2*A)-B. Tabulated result 45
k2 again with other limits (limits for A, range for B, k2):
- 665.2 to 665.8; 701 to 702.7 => -2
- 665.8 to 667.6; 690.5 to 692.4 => 24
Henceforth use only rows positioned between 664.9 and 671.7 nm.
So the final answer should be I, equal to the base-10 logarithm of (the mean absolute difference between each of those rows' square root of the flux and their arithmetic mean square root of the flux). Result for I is -1.24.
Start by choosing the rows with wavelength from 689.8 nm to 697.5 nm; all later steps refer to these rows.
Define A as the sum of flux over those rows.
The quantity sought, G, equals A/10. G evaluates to 24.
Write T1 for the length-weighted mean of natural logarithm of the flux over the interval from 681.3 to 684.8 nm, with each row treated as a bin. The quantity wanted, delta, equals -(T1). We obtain -2.04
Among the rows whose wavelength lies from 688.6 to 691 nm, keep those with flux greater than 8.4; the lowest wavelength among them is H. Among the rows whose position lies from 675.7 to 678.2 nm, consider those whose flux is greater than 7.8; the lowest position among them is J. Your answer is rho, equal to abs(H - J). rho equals 12.58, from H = 689.045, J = 676.469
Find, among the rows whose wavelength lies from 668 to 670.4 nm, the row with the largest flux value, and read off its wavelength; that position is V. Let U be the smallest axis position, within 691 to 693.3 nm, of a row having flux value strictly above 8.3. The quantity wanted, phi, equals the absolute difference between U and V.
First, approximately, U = 691.270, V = 670.267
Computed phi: 21.00 nm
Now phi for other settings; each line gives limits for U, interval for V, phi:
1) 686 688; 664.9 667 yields 20.58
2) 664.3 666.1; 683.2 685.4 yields 19.87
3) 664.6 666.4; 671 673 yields 6.46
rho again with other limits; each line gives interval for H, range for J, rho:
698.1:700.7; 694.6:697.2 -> 3.53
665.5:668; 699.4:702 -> 33.94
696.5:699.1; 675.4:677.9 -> 20.23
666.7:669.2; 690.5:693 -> 23.75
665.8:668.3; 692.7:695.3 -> 26.90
